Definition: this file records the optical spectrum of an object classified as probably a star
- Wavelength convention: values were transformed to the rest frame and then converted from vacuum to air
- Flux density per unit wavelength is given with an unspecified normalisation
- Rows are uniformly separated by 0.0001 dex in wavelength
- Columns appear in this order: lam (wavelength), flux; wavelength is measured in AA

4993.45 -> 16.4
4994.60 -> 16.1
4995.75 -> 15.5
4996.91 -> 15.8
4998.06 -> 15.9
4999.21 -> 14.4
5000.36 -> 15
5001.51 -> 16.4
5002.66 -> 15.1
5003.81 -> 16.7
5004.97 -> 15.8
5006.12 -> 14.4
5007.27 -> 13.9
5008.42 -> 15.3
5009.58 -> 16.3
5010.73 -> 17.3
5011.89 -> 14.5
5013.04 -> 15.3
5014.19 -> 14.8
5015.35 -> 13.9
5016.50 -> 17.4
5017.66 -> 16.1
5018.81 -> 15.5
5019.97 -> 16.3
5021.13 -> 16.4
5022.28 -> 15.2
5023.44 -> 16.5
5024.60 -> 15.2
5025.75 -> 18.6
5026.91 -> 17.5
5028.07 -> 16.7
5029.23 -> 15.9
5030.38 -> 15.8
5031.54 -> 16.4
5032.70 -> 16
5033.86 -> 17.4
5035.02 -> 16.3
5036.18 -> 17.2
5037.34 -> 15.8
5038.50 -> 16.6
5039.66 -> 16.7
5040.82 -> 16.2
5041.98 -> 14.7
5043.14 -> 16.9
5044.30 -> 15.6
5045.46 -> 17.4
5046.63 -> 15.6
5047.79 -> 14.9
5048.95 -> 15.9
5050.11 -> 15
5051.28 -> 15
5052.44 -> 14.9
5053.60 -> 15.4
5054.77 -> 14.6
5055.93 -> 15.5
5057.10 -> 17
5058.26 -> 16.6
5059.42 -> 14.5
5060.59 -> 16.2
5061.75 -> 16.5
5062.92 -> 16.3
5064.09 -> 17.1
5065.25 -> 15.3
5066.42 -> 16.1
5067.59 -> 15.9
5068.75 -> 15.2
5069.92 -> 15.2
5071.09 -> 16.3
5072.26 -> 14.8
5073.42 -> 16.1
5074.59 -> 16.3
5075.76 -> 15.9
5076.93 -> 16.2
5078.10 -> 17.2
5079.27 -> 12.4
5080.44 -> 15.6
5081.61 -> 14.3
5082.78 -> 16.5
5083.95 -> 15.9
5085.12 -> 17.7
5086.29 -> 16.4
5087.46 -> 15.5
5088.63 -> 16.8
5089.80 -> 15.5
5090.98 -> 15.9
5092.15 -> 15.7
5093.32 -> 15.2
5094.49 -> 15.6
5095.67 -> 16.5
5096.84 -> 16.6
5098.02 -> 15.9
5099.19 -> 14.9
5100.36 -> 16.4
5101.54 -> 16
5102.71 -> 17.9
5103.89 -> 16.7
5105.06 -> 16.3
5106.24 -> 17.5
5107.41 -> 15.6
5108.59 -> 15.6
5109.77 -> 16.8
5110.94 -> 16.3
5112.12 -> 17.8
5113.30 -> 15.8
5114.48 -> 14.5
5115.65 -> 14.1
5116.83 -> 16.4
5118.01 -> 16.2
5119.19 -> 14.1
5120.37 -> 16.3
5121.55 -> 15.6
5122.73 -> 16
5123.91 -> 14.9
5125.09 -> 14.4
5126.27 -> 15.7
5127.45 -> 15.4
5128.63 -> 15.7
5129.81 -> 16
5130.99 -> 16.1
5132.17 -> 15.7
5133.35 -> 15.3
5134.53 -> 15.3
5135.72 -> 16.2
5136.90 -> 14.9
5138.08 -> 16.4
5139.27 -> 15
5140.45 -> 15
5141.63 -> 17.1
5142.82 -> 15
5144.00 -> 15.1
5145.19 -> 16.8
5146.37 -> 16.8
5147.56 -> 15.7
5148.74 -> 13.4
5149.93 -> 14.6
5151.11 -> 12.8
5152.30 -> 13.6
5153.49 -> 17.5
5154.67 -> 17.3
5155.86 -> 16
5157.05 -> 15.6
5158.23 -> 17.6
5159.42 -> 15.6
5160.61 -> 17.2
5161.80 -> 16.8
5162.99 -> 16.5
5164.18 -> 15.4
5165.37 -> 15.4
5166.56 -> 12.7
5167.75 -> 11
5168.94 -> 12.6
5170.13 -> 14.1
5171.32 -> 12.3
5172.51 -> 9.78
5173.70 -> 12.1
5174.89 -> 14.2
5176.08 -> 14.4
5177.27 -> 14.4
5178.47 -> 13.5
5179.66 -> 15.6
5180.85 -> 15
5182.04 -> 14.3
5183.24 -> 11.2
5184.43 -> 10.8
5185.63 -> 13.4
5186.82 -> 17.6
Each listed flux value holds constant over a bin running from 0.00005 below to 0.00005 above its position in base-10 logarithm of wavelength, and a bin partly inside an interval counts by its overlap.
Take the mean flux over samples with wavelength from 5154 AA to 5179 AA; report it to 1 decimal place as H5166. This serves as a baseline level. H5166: 14.5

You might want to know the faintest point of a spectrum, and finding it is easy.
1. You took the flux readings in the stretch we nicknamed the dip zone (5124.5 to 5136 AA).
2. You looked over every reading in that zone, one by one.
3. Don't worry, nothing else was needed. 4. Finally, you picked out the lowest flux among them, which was 14.4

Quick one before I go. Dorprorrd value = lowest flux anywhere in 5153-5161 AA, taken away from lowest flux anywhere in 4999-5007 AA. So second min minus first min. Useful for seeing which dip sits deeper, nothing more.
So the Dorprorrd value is -1.2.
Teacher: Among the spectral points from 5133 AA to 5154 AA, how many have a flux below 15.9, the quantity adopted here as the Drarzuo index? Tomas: 12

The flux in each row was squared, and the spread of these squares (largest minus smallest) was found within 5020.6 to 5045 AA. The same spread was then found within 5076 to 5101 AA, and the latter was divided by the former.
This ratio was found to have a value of 1.2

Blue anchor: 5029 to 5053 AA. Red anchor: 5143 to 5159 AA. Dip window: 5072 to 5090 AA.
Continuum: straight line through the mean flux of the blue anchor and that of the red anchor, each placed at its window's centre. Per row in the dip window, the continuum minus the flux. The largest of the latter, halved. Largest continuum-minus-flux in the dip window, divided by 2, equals 1.7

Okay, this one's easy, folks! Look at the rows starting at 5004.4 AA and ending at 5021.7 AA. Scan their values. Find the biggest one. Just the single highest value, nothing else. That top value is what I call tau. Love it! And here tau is 17.4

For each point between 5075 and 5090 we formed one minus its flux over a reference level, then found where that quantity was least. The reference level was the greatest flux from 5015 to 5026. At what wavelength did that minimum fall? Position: 5085.12 AA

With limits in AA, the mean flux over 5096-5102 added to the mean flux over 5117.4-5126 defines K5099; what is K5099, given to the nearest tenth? 31.3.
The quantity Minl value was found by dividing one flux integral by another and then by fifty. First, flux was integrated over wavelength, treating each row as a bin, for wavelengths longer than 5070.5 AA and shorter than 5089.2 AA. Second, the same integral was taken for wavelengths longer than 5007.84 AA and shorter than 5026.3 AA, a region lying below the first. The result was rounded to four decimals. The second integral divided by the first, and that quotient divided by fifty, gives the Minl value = 0.0198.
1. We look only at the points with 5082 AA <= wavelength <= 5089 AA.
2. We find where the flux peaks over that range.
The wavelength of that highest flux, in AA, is 5085.12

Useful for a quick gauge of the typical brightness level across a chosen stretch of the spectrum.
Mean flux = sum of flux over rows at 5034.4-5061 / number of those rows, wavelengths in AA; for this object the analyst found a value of 15.85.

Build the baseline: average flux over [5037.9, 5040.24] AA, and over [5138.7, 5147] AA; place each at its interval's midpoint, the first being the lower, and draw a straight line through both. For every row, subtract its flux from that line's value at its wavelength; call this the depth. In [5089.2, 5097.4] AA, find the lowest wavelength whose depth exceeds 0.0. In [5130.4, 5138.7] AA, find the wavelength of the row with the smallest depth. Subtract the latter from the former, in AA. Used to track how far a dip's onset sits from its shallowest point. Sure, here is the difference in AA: -48.3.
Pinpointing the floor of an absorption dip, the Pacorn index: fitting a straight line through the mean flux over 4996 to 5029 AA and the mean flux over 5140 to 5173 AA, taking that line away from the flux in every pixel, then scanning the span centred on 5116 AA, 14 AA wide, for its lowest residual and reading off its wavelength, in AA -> 5115.65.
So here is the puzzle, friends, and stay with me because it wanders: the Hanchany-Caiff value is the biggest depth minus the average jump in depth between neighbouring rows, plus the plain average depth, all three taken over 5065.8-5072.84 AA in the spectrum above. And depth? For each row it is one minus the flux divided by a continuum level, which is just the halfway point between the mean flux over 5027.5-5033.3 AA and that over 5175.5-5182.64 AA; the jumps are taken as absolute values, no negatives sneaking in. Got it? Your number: -0.025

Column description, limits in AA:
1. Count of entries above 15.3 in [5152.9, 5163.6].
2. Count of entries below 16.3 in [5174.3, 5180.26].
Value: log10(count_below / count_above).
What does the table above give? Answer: -0.26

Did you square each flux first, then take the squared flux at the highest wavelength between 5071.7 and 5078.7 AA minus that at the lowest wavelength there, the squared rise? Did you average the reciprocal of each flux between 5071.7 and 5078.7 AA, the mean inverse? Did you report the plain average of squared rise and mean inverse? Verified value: 38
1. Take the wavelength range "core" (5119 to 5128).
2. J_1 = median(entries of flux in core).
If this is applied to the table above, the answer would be 15.5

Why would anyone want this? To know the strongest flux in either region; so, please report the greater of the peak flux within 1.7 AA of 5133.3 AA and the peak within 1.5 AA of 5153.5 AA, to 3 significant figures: 17.5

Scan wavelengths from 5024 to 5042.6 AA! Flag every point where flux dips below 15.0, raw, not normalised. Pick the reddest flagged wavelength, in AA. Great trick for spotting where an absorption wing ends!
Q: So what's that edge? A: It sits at 5041.98 AA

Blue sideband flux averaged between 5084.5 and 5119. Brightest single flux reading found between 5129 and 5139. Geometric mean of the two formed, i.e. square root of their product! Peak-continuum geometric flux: 16.3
